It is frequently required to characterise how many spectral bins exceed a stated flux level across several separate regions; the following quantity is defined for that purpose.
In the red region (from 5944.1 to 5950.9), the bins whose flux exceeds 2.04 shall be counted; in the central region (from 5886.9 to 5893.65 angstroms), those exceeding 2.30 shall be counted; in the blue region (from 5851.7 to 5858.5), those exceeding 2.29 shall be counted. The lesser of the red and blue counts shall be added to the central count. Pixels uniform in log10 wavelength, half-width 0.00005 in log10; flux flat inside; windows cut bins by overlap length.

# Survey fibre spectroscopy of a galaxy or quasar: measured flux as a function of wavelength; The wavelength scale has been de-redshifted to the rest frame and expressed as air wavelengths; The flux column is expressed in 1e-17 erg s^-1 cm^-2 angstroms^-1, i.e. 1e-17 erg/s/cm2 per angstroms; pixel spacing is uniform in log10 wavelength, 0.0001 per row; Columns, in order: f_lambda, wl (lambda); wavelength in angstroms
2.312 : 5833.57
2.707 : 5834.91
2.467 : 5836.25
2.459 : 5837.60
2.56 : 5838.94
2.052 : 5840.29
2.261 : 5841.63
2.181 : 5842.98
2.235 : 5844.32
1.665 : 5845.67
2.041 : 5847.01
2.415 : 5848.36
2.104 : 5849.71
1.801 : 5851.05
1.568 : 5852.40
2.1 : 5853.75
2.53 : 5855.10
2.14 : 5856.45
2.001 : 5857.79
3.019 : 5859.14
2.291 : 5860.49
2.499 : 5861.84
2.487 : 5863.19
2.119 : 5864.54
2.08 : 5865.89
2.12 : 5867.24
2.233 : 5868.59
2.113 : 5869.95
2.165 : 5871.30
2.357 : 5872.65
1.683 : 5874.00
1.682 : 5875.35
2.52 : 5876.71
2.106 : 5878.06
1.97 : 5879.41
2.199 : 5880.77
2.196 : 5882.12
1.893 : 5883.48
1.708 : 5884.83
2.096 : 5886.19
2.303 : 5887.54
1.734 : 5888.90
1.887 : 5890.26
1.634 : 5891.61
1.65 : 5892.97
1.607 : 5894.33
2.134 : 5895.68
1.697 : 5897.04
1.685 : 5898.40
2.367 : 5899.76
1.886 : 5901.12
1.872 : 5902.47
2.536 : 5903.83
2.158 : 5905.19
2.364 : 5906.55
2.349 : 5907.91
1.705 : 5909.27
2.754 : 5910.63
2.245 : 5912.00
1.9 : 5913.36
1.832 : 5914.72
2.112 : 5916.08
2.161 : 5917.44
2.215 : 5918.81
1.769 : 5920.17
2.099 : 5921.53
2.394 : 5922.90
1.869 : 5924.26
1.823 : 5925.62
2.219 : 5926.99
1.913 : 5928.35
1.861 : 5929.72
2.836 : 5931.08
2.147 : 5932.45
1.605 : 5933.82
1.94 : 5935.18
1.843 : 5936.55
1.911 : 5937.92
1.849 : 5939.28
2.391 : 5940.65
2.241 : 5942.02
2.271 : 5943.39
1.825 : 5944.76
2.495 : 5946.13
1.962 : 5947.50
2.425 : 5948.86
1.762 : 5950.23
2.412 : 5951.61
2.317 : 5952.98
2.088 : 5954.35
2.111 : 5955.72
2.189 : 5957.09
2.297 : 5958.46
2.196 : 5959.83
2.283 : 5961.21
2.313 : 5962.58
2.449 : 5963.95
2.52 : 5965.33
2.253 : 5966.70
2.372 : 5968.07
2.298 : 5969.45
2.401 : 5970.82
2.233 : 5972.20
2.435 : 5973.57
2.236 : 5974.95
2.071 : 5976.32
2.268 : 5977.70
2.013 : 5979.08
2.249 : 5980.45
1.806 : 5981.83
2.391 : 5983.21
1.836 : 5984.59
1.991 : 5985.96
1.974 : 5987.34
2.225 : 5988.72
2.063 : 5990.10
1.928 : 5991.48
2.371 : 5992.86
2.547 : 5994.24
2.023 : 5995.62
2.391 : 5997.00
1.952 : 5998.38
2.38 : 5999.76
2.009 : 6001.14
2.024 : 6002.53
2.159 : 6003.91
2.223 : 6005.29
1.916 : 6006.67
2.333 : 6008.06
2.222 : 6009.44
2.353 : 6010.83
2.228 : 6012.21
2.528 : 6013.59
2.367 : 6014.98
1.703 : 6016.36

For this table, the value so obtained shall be 2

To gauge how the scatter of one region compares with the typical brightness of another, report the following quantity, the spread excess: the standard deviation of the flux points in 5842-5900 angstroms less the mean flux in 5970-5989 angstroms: -1.84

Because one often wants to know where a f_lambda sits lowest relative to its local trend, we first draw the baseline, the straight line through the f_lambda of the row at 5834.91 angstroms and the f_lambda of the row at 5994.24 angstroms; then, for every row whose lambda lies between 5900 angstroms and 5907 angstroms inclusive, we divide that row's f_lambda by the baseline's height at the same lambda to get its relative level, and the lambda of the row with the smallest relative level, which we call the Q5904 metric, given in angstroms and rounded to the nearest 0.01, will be 5902.47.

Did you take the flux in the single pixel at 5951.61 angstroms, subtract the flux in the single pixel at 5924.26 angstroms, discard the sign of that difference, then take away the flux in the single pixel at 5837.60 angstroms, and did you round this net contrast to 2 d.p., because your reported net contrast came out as -1.92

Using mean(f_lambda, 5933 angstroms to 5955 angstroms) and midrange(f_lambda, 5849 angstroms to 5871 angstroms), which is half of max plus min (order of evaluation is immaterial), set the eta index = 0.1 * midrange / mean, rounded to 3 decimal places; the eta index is 0.110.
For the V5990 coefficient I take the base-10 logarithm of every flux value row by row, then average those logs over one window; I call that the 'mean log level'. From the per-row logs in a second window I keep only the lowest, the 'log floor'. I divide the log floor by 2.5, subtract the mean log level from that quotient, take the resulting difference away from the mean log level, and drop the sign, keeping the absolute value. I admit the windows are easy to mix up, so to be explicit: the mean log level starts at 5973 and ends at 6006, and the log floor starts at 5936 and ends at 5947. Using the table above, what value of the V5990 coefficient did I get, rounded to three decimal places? 0.556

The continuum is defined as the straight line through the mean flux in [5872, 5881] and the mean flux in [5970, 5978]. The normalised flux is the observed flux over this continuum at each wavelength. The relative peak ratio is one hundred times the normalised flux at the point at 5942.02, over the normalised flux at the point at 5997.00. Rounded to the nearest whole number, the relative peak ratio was 99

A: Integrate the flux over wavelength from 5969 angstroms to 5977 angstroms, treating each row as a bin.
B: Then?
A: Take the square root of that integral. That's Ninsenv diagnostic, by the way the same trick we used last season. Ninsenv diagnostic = 4.3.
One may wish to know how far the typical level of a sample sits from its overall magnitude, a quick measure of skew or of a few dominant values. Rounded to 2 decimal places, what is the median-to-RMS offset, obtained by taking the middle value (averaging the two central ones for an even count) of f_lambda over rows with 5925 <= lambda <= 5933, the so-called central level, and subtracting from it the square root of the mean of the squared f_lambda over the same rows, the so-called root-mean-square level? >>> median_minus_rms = -0.13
